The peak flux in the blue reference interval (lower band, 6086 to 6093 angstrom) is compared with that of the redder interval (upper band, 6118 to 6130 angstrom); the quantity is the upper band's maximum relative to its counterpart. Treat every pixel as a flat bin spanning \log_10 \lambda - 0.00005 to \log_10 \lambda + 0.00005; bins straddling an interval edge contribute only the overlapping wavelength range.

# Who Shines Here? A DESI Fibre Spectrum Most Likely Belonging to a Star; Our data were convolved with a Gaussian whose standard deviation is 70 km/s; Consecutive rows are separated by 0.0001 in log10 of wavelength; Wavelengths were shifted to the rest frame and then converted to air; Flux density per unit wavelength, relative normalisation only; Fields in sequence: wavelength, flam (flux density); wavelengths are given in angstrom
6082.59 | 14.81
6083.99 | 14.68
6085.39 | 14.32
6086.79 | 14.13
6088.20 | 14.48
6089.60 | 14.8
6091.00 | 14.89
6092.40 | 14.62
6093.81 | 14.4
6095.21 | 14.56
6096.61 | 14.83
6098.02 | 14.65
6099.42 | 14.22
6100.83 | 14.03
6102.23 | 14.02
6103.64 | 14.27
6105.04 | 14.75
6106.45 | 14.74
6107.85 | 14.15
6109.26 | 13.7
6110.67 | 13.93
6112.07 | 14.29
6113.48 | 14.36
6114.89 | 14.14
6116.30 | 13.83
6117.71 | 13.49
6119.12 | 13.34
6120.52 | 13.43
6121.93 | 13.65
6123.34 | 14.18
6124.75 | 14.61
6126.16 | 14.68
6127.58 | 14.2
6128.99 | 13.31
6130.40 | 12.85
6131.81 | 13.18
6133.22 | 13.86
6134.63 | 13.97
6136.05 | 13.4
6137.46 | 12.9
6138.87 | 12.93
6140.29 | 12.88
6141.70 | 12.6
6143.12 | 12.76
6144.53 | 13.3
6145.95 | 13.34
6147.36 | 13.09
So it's 0.99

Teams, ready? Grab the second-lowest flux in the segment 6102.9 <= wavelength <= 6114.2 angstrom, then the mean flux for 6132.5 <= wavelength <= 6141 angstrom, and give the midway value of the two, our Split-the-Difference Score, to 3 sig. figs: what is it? 13.6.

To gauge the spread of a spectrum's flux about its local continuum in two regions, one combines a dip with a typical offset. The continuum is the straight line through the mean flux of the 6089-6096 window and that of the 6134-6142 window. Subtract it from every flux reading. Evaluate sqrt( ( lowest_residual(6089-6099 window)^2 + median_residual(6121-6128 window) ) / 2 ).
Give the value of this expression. 0.6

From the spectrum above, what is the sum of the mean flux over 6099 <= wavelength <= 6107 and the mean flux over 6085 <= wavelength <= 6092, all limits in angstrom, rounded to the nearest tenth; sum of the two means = 28.9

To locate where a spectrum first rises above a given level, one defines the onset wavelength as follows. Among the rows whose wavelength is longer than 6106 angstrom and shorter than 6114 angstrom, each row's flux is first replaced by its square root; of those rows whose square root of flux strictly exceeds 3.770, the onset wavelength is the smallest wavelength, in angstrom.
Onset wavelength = 6106.45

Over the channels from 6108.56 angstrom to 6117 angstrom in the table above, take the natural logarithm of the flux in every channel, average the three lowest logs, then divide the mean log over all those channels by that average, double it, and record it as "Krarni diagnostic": 2.01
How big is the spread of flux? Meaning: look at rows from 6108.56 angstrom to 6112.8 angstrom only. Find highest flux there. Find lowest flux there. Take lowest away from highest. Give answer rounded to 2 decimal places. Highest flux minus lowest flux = 0.59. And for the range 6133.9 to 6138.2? 1.07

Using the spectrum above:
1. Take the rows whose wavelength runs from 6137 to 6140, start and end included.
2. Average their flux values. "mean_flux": 12.9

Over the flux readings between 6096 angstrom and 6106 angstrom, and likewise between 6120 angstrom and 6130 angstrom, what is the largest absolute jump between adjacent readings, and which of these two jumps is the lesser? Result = 0.480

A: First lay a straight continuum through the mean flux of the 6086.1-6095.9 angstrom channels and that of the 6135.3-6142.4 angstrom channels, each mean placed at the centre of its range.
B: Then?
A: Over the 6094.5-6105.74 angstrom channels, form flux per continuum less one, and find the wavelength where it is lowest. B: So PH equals 6100.83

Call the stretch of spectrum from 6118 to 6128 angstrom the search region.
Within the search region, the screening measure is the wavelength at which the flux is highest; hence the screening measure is 6126.16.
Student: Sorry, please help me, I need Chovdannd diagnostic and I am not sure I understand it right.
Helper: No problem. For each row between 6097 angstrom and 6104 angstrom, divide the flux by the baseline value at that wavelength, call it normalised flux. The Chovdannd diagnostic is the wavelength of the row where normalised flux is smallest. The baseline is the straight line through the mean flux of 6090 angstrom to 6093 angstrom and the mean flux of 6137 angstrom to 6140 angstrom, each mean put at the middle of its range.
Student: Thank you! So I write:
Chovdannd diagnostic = 6100.83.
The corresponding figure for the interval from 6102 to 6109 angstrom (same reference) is 6102.23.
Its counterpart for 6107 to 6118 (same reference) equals 6109.26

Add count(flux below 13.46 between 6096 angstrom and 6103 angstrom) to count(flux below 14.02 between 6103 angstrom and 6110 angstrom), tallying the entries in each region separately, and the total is 1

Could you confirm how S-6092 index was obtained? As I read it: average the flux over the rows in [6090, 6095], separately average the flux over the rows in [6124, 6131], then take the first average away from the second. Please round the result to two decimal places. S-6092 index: -0.71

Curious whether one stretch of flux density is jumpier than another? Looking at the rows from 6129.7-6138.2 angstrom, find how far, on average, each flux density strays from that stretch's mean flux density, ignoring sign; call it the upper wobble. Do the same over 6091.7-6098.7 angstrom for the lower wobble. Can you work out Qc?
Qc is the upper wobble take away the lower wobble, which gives 0.3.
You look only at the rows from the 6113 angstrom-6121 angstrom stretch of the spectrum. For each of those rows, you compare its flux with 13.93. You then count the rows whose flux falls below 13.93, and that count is 4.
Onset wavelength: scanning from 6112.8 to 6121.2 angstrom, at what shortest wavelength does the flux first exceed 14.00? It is 6113.48 angstrom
